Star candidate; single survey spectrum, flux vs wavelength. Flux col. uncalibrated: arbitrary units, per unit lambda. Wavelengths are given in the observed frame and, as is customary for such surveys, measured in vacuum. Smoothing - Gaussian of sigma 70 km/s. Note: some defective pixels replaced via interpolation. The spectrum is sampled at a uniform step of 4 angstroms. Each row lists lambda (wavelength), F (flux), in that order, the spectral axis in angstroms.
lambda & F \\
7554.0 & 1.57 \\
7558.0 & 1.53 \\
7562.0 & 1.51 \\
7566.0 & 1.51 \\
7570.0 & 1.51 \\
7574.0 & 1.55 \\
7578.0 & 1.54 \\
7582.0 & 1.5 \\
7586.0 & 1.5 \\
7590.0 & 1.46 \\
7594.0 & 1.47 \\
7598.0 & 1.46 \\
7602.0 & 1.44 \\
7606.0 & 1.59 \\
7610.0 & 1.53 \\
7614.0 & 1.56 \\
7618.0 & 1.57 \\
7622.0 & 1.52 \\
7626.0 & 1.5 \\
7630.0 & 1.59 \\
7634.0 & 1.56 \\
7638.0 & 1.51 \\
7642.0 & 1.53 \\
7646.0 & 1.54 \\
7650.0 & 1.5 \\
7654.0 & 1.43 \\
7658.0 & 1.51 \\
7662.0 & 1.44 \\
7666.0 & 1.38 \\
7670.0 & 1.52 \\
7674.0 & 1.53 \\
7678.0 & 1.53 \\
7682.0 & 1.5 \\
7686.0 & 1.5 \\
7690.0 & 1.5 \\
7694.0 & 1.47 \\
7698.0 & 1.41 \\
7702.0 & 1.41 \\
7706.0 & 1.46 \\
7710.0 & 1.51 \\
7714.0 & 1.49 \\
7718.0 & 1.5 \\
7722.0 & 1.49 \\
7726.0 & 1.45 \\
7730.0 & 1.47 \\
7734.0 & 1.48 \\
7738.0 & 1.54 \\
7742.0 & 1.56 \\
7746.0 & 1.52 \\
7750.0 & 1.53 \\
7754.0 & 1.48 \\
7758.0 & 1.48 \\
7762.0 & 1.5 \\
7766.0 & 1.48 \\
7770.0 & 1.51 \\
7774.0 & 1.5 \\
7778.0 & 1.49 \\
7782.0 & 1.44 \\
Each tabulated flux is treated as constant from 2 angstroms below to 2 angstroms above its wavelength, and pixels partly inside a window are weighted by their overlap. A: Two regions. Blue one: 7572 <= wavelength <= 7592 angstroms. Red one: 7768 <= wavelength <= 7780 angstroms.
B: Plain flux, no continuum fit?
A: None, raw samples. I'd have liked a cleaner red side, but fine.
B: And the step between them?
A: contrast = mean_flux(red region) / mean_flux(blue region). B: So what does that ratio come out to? 0.993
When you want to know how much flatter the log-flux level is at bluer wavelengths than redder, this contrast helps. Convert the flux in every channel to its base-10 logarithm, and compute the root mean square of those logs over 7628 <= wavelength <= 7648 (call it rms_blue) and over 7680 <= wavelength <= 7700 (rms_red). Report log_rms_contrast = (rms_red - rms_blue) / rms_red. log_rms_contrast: -0.118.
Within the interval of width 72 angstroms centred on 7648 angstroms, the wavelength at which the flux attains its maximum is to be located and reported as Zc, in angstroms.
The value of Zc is 7630.0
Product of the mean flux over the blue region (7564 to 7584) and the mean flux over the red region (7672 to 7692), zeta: 2.30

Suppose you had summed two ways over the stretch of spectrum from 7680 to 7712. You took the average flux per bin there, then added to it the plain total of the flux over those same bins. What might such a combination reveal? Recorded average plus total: 13.2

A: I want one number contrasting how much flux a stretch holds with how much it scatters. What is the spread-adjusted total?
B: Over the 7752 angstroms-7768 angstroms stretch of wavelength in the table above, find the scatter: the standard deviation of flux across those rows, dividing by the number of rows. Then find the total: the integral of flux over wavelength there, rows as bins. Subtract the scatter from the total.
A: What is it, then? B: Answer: 24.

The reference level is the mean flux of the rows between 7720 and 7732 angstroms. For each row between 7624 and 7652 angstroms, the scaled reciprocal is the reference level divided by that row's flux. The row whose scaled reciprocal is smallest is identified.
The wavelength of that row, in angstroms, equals 7630.0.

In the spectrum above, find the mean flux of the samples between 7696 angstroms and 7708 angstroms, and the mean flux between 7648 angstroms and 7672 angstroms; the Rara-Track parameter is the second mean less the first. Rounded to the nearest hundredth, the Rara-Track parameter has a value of 0.04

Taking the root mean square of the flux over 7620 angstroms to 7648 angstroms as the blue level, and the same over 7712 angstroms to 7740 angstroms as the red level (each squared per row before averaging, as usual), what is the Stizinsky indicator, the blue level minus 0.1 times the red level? 1.39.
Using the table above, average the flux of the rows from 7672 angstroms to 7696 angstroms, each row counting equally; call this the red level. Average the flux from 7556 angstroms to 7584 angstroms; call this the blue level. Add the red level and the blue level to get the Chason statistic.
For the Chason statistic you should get 3.03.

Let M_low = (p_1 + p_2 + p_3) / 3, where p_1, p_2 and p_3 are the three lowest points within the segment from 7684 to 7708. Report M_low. 1.43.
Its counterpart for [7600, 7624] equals 1.50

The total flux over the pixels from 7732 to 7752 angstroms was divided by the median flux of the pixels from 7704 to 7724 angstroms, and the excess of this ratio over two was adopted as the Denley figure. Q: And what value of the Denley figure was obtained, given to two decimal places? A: 3.12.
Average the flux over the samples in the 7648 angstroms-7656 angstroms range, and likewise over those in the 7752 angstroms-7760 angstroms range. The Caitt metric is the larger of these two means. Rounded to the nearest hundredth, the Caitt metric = 1.48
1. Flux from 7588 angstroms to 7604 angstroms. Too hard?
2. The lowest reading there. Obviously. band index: 1.44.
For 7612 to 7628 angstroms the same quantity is 1.5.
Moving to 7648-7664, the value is 1.43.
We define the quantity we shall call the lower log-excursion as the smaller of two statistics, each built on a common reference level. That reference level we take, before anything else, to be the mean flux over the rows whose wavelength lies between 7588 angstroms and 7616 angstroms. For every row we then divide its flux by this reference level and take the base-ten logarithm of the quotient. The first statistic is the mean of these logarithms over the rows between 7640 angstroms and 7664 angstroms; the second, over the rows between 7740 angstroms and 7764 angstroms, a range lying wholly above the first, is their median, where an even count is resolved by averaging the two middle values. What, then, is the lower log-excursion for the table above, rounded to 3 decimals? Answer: -0.003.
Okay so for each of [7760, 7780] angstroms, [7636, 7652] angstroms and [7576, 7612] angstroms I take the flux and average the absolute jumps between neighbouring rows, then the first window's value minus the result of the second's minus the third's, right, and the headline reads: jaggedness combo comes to 0.035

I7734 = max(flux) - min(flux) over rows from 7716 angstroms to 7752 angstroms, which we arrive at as 0.11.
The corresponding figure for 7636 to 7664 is 0.11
